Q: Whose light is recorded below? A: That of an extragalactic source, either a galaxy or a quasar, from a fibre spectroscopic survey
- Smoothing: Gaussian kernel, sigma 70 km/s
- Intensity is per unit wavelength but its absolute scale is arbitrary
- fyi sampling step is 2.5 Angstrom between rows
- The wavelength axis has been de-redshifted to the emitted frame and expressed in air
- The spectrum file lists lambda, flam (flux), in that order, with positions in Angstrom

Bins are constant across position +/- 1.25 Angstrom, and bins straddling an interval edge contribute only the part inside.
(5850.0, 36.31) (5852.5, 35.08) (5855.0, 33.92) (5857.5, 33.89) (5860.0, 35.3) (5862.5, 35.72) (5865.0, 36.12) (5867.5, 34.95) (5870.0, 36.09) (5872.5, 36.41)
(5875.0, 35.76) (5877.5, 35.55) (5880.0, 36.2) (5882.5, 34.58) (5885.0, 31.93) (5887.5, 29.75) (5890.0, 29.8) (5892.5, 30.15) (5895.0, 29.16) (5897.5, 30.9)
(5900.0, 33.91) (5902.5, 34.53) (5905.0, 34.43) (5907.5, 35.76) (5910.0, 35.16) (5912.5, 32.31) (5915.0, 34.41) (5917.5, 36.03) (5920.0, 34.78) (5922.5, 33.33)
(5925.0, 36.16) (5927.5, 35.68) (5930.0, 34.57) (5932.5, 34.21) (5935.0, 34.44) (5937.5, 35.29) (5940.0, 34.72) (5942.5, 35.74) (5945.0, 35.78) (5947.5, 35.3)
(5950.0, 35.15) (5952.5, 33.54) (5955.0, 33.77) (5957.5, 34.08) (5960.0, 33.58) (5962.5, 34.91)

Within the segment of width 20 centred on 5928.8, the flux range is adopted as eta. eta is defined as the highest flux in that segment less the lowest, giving 2.8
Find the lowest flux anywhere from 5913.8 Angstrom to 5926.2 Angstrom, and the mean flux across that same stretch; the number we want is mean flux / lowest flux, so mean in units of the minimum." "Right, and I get 1.05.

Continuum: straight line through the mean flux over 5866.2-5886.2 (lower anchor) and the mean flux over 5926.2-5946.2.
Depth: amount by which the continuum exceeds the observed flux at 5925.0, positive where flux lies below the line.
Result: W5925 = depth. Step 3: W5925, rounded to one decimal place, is -1.1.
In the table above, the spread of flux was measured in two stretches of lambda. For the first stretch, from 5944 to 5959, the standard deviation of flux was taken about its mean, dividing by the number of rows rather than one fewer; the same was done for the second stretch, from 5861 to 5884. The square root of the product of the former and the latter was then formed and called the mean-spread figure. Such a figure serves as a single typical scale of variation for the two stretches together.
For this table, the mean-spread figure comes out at 0.69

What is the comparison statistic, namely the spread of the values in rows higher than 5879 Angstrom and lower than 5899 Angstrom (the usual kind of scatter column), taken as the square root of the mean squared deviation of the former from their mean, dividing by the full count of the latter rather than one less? 2.38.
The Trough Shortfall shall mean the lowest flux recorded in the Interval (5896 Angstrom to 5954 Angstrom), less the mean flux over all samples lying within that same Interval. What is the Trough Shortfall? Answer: -3.7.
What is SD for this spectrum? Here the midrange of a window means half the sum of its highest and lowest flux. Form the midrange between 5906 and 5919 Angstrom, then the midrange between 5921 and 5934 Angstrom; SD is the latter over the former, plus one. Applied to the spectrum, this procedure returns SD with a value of 2.017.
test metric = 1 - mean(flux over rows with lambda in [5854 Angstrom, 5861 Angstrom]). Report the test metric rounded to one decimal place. -33.4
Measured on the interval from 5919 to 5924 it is -33.1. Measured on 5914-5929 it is -34.1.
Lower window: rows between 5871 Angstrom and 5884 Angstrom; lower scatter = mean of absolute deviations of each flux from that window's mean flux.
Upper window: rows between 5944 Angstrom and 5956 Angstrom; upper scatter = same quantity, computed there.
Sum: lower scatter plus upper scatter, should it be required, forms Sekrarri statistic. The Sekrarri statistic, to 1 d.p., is 1.4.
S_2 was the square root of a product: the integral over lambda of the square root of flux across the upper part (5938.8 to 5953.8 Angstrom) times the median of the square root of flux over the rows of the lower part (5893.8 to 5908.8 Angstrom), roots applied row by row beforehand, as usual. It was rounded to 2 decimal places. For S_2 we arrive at 22.78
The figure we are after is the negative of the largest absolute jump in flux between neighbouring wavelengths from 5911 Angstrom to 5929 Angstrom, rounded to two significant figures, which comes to -2.8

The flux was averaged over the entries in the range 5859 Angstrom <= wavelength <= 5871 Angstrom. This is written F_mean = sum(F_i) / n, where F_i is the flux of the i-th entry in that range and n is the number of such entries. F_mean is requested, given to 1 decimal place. 35.6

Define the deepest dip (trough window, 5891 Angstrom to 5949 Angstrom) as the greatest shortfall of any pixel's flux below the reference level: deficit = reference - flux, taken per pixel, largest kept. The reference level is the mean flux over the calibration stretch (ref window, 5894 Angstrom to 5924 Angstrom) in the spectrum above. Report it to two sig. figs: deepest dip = 4.6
